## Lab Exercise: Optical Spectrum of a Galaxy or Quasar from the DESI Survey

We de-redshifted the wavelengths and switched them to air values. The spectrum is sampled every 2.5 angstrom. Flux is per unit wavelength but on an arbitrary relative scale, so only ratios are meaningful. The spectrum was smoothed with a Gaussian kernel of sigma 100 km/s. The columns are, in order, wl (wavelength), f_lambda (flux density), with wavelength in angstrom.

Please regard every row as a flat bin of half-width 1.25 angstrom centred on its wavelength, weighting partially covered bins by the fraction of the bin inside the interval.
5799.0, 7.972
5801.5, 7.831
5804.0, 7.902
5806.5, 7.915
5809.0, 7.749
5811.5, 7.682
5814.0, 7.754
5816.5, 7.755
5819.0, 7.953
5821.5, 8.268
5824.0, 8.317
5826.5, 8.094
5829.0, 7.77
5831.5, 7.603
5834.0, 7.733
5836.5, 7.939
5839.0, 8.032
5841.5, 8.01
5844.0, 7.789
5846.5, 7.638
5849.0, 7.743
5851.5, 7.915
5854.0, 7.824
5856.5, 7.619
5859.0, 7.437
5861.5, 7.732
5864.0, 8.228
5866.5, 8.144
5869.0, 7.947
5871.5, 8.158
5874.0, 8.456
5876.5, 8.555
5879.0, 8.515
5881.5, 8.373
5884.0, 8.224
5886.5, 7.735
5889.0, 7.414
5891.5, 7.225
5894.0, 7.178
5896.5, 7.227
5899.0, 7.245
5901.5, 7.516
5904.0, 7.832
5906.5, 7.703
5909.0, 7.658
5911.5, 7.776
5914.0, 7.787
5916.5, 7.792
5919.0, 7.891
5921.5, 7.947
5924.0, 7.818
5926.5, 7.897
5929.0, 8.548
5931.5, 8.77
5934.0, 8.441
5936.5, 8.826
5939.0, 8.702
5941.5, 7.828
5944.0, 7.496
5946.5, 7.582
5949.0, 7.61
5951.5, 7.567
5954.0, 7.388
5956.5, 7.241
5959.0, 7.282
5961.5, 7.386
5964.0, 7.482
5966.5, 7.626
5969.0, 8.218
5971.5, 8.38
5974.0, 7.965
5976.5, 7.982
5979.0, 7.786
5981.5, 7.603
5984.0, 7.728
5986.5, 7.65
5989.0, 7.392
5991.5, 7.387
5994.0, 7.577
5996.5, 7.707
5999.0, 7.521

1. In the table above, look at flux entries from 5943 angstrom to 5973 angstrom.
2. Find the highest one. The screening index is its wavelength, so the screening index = 5971.5 angstrom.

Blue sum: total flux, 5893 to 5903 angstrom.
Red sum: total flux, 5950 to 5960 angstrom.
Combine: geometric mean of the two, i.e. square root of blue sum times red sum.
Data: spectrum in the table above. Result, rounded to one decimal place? 29.3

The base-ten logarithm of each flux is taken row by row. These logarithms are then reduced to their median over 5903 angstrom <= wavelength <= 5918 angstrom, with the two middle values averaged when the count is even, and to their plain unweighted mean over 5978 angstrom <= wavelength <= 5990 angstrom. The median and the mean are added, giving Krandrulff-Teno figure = 1.77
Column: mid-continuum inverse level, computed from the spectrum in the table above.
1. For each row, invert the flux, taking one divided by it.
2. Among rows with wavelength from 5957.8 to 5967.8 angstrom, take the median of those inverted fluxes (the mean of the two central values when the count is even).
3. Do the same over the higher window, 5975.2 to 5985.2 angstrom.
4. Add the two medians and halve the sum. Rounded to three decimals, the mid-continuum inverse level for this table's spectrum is 0.132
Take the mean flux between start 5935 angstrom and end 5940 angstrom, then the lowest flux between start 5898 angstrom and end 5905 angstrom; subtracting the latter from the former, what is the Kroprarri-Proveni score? 1.5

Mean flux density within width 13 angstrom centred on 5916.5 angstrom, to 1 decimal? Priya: 7.8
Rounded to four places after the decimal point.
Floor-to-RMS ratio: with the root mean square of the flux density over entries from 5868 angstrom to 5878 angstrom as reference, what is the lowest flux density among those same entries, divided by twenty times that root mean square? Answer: 0.0480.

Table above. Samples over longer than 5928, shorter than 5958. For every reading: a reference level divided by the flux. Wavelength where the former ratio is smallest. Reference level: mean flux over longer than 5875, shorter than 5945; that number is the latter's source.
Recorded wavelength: 5936.5 angstrom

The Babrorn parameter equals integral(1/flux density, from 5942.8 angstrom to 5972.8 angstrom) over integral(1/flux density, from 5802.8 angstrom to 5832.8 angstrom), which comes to 1.04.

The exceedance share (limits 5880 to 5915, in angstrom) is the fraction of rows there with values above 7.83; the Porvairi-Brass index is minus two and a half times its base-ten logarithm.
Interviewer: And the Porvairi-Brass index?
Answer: 1.67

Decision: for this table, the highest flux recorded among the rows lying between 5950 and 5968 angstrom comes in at 7.626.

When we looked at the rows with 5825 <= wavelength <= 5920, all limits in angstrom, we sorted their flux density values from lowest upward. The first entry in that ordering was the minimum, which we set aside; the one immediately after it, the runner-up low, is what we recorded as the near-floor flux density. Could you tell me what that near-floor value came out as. 7.225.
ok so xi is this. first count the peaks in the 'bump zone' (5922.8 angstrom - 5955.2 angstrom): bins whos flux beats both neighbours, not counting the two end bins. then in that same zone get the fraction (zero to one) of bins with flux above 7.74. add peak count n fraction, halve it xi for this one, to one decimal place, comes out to 1.8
